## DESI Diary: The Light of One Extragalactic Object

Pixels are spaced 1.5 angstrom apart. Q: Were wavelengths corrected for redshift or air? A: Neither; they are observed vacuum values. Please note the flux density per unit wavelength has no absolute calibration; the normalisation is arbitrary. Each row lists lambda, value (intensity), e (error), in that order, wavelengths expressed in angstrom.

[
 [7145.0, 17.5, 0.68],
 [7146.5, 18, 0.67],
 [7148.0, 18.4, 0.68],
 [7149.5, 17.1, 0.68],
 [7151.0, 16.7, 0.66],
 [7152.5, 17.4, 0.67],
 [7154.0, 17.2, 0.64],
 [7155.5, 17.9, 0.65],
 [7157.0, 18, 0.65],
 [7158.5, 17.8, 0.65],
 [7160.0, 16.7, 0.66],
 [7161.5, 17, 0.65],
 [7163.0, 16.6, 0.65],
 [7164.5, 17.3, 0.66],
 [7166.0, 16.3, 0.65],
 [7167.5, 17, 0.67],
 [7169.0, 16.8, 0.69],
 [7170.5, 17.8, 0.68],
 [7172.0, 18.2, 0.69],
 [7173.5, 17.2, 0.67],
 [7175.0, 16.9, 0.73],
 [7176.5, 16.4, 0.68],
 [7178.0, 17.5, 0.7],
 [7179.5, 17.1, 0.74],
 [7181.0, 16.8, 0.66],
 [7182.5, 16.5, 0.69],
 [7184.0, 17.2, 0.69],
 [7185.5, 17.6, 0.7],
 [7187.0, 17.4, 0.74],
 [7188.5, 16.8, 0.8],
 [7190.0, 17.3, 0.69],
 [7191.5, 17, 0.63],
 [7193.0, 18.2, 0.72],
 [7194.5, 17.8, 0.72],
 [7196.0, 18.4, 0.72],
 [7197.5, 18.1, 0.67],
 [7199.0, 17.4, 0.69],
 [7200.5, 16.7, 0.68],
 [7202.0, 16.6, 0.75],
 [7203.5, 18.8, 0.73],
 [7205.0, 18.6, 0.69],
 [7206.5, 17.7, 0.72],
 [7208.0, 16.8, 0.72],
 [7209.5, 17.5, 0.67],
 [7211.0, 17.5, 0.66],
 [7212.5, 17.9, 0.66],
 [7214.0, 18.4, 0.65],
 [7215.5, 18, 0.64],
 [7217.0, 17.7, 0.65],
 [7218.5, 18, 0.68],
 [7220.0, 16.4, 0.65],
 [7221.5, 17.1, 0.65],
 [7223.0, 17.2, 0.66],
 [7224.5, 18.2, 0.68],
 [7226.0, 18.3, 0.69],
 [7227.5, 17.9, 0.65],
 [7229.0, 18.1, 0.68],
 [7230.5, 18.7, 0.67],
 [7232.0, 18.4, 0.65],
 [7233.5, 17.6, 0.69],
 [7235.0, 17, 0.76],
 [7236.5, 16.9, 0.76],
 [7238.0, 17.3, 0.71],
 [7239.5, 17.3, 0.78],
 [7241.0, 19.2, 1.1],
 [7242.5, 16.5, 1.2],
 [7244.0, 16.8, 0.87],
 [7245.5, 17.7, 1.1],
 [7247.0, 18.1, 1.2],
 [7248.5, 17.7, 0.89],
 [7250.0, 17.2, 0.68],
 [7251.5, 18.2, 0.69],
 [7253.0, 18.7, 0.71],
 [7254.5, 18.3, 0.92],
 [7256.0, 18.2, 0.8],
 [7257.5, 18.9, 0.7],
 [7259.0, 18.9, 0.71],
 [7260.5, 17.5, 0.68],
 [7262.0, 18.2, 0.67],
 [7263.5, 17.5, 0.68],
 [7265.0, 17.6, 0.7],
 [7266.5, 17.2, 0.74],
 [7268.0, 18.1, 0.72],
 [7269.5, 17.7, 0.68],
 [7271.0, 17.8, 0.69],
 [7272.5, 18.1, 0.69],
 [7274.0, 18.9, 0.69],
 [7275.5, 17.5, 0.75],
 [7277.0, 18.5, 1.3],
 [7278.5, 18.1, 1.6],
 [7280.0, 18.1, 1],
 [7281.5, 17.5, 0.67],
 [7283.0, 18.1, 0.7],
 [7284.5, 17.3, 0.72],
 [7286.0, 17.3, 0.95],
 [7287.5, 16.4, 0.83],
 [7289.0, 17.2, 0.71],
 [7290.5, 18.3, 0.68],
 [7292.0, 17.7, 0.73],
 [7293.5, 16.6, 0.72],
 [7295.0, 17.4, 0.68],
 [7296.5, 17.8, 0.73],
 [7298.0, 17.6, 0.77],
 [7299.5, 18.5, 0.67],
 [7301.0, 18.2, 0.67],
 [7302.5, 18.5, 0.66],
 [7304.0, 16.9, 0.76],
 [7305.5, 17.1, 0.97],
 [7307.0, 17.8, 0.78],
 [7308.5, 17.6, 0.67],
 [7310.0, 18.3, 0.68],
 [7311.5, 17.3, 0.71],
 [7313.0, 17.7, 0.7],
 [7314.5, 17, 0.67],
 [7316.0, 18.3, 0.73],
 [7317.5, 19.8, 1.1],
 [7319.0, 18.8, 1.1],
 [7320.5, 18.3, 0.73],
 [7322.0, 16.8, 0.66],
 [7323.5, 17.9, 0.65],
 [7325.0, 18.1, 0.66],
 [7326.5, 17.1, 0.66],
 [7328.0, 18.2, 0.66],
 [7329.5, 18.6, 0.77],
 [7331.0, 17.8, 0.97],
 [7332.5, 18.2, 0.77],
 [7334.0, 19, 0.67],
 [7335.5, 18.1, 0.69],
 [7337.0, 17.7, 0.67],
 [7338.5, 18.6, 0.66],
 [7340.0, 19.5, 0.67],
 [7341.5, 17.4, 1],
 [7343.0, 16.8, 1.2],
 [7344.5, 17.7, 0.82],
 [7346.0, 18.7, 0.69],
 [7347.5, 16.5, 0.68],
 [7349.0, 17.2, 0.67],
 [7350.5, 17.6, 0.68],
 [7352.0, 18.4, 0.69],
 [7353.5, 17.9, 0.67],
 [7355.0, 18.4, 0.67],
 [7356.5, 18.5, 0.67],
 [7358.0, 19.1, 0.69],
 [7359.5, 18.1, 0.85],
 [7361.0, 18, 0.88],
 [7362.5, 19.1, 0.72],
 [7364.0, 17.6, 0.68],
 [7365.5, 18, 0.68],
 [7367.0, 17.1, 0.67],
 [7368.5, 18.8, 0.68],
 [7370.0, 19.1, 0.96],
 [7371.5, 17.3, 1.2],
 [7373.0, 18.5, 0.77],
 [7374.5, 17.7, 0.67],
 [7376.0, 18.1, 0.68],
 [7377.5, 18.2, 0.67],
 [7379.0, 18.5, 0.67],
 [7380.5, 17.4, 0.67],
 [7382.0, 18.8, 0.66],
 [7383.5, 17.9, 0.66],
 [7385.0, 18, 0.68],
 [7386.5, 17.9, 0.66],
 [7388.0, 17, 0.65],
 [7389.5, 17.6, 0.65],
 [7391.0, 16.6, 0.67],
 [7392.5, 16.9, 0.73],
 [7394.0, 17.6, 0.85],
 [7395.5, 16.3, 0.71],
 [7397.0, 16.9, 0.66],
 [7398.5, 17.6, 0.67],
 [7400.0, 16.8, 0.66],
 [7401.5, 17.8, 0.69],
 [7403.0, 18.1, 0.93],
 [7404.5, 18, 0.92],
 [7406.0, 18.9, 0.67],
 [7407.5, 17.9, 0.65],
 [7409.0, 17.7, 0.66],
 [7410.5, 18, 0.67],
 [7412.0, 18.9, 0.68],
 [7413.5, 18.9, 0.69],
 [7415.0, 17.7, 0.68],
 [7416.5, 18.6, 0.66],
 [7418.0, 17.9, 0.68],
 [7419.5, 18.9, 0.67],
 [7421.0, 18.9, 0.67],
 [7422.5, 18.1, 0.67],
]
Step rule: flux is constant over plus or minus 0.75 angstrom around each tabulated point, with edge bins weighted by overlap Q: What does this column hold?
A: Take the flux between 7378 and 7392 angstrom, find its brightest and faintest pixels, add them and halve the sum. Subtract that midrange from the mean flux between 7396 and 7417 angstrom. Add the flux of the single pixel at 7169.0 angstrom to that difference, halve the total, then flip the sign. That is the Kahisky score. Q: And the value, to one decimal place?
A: -8.5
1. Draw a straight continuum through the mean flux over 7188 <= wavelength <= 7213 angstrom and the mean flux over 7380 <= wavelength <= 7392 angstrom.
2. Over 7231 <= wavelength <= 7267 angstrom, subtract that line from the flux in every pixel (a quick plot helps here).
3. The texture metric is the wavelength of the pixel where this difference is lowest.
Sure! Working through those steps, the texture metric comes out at 7242.5 angstrom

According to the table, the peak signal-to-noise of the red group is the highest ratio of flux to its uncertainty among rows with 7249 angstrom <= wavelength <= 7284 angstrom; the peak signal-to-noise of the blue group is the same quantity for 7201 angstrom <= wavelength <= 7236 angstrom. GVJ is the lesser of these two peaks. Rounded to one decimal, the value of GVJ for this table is 27.4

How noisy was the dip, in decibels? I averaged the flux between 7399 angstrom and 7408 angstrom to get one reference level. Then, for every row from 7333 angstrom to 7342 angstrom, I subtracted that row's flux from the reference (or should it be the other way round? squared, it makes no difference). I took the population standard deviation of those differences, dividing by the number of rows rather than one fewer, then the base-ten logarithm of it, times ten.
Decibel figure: -1.37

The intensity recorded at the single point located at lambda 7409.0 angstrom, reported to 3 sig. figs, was 17.7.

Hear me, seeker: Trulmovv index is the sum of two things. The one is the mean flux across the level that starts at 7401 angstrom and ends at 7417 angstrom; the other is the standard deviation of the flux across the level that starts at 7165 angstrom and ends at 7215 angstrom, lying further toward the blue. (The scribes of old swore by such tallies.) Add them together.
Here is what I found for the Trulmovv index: 18.9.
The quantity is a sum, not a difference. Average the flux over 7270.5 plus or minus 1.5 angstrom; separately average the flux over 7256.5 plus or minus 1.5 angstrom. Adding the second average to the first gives 36.3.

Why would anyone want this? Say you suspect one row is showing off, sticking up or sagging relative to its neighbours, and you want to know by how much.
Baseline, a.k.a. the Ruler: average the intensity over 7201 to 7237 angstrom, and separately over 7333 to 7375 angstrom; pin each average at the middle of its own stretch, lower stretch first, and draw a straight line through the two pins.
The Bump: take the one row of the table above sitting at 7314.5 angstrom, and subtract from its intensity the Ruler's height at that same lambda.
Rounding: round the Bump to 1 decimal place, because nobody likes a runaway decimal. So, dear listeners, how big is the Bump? -1.0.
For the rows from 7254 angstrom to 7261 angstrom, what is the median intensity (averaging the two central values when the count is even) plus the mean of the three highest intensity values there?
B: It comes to 37.0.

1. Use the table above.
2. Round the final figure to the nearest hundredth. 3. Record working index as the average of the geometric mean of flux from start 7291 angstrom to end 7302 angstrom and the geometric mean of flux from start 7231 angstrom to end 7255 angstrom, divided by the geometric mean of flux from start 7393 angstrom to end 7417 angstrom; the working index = 0.99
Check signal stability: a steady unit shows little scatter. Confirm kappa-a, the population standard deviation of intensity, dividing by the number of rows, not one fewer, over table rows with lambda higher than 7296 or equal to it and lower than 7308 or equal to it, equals 0.56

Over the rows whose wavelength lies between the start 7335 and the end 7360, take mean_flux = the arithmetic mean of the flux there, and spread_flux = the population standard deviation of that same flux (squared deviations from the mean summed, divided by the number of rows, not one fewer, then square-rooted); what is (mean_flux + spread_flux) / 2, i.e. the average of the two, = 9.39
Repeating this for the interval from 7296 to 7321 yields 9.34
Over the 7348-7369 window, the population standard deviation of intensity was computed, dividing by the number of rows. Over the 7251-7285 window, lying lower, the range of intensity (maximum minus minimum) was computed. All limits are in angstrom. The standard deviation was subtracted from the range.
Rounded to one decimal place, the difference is 1.1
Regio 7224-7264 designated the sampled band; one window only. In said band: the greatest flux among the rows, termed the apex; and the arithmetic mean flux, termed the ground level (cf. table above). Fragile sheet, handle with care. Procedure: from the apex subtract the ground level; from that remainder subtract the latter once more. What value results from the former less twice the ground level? -16.6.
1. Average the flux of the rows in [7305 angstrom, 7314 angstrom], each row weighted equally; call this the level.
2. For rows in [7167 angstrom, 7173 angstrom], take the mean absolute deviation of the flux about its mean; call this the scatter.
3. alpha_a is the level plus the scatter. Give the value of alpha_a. 18.2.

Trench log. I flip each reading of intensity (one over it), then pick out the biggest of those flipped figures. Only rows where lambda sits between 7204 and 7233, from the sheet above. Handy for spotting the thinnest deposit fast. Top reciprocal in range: 0.0610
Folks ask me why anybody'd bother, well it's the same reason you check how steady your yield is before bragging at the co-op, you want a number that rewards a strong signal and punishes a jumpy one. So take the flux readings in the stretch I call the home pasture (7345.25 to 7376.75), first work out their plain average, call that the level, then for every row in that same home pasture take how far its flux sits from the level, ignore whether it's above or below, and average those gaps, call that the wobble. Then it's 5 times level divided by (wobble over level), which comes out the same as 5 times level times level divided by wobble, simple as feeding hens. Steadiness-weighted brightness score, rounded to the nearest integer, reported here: 2904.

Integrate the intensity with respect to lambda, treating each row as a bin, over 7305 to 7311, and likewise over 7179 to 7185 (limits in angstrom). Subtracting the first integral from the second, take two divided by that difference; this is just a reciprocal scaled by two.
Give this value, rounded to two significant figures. -0.42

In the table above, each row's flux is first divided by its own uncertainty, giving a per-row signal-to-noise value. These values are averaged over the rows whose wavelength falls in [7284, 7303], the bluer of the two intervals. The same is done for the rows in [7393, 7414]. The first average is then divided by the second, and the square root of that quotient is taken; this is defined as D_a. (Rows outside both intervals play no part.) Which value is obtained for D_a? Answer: 0.99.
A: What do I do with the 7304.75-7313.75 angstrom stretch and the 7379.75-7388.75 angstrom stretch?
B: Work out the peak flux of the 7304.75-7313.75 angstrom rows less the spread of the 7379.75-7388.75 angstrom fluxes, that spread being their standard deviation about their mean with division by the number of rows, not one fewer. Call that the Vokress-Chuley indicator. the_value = 17.7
